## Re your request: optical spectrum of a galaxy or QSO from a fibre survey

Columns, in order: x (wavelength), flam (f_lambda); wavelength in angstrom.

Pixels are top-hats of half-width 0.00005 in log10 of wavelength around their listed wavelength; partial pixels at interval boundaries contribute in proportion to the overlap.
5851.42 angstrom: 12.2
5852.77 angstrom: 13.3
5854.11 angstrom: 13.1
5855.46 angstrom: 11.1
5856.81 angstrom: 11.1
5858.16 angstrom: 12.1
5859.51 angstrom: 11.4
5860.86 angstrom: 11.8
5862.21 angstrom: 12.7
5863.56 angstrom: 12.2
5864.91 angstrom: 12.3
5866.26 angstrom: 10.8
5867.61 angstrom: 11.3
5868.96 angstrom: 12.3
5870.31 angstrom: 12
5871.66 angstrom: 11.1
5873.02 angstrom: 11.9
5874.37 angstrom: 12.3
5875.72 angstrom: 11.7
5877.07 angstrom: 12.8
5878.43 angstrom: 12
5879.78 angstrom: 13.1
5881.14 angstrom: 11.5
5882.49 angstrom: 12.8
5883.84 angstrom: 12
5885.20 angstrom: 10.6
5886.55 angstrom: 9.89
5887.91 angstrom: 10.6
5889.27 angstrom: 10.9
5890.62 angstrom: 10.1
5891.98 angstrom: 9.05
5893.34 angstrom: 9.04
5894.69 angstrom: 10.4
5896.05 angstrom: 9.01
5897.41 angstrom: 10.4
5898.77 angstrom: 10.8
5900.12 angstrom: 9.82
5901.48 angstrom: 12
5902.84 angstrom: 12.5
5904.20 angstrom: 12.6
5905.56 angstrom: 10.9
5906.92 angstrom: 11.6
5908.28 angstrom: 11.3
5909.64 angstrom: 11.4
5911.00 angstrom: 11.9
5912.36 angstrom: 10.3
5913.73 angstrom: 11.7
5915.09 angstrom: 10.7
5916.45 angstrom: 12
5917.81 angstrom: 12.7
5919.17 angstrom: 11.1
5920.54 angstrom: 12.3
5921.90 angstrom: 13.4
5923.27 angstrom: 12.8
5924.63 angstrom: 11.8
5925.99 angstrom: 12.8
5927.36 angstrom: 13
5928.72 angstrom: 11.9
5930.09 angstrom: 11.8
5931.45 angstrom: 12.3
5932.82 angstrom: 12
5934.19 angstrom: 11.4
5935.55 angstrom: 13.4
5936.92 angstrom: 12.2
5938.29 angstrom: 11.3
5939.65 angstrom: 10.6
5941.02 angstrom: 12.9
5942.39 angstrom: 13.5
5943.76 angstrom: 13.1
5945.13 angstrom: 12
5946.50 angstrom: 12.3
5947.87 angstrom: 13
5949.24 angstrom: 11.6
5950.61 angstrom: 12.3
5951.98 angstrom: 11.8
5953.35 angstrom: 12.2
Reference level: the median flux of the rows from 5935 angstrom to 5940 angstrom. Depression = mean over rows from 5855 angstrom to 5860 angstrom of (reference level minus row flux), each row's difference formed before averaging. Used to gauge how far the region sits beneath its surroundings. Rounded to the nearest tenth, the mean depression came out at 0.3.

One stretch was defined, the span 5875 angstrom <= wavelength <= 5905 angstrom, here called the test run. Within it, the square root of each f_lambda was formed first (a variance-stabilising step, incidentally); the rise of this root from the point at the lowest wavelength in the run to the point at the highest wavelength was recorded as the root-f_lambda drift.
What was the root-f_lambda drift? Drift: 0.13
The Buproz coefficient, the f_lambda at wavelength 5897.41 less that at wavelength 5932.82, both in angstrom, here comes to -1.6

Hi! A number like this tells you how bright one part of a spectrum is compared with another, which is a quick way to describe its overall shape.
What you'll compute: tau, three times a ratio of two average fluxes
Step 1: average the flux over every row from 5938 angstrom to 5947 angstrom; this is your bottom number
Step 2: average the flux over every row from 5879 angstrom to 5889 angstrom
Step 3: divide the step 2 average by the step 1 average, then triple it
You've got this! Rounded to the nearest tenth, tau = 2.8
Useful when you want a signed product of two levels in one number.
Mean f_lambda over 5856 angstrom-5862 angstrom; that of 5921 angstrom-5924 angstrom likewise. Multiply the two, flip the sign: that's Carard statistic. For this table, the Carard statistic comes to -152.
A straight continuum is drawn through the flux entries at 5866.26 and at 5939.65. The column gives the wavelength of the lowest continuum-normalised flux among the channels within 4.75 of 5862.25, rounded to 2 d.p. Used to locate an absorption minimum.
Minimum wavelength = 5866.26 angstrom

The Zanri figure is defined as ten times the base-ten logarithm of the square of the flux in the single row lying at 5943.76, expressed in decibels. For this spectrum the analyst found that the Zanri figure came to 22.3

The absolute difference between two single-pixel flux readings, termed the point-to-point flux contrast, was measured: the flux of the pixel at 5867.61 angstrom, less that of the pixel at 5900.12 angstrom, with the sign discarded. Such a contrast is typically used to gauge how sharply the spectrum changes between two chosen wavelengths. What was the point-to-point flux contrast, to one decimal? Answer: 1.5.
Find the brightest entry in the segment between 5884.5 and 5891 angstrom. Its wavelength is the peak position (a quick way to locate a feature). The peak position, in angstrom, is 5889.27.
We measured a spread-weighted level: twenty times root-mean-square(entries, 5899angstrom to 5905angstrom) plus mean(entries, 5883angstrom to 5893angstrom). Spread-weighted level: 246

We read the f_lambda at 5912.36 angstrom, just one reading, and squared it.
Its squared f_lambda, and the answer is 106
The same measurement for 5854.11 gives 172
